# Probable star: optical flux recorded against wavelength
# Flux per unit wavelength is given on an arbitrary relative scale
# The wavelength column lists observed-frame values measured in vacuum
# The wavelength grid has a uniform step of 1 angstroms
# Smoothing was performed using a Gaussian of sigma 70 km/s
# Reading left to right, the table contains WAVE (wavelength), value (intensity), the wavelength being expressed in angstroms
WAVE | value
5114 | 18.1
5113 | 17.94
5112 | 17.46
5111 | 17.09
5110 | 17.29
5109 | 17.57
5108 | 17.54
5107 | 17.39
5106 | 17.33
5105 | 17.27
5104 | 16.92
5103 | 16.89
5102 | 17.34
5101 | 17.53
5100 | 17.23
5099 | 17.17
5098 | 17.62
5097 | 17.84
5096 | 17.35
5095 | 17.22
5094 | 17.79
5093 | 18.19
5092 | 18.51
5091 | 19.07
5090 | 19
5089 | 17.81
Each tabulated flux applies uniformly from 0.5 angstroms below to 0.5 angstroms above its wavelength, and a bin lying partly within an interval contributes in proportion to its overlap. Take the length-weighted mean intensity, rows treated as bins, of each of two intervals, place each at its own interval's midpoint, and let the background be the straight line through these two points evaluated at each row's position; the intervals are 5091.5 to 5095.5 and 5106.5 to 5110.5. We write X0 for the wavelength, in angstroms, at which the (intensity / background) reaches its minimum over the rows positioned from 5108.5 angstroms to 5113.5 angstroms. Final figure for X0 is 5111 angstroms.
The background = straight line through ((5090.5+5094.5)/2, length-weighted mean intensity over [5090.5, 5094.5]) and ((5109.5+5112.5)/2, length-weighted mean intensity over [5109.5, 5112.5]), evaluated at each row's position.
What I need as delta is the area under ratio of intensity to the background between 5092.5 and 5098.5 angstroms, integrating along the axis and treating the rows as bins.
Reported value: 5.8 angstroms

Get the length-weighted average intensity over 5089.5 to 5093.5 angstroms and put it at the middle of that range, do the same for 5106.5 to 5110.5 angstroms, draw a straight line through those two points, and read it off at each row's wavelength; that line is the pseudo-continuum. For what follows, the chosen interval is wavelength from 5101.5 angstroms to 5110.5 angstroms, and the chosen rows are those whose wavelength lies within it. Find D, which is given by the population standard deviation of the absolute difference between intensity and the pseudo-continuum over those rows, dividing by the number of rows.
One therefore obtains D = 0.32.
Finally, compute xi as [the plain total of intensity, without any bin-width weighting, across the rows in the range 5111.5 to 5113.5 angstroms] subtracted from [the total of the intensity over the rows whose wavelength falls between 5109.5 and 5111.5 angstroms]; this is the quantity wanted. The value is -1.0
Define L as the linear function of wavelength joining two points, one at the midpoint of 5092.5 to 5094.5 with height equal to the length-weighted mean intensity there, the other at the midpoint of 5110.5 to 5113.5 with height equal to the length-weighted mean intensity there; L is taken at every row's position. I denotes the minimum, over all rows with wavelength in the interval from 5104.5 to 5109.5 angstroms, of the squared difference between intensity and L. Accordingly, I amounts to 0.0000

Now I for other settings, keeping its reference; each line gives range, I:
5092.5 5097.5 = 0.0032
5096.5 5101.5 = 0.0032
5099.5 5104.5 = 0.0676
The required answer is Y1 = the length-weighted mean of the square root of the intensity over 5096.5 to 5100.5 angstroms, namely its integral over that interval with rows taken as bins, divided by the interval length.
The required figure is 4.179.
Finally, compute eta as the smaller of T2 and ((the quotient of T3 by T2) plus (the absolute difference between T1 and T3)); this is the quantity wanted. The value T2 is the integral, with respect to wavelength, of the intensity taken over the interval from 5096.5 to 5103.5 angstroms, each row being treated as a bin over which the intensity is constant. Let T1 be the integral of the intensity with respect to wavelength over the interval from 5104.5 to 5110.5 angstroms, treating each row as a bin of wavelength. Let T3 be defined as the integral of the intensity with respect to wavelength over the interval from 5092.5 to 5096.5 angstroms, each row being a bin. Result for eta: 34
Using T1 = 104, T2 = 122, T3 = 71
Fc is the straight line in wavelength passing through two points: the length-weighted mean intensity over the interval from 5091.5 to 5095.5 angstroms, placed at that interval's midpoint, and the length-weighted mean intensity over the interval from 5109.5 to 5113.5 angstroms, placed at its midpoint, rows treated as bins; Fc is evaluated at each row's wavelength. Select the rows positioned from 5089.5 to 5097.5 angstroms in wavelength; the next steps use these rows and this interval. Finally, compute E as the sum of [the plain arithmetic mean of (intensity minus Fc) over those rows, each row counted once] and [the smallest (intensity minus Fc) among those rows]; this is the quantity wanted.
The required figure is -0.47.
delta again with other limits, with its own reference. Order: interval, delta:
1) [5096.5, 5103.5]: 6.8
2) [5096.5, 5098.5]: 2.0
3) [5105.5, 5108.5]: 3.0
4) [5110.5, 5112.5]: 2.0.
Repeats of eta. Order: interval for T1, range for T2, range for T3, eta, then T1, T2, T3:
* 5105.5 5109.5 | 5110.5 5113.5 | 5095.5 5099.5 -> 1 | 70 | 52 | 70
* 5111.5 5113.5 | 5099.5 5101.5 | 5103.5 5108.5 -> 35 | 35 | 35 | 86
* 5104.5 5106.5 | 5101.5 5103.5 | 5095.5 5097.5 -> 2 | 35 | 34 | 35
